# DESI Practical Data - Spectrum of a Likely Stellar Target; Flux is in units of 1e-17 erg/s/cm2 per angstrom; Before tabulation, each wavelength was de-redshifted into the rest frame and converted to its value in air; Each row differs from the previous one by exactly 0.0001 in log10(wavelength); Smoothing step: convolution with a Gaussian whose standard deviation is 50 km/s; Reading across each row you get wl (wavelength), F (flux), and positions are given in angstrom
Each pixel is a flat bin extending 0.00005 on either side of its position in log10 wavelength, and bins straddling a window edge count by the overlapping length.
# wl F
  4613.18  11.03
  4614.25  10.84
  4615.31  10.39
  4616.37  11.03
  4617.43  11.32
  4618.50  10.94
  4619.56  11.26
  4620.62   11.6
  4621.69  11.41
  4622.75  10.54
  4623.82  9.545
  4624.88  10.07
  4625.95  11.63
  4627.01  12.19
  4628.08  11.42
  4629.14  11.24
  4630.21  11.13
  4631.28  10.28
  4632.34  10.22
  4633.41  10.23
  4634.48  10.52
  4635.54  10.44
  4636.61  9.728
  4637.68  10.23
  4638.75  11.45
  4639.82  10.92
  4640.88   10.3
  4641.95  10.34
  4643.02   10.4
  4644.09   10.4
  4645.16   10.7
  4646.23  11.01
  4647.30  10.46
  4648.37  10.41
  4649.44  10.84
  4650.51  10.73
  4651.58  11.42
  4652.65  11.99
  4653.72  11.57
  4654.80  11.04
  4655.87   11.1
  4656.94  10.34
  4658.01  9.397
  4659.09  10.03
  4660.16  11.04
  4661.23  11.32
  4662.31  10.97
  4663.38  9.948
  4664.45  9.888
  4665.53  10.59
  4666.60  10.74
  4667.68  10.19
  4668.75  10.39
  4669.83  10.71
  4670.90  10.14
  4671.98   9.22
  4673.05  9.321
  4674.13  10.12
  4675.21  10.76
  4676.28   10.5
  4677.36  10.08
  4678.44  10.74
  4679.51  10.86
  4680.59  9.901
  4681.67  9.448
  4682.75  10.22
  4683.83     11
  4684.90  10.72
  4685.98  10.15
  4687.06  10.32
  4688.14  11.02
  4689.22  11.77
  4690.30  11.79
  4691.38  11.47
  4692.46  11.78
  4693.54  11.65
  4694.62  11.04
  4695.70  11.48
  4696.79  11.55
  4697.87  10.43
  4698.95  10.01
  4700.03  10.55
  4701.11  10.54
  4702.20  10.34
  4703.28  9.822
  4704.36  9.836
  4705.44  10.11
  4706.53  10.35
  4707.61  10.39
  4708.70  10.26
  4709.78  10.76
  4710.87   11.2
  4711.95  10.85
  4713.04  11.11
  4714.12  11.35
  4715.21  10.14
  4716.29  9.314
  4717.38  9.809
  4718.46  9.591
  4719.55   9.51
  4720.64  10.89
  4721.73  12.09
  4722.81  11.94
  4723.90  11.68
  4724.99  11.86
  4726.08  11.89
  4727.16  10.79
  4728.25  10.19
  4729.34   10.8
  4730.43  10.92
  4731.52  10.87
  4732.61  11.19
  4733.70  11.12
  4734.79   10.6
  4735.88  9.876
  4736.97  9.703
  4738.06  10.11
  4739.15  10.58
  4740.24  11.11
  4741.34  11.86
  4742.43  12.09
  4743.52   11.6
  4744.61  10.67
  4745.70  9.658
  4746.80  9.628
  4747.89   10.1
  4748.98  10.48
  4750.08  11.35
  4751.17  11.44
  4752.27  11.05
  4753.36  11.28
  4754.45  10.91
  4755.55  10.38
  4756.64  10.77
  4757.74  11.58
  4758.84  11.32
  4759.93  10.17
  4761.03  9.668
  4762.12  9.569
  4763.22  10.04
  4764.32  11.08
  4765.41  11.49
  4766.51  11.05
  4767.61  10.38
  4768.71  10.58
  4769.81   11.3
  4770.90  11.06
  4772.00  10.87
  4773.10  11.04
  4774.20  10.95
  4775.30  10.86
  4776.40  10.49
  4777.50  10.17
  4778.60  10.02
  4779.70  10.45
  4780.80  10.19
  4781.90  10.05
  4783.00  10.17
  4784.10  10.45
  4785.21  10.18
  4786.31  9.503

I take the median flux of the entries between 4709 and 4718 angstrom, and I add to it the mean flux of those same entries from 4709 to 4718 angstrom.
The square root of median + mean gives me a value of 4.62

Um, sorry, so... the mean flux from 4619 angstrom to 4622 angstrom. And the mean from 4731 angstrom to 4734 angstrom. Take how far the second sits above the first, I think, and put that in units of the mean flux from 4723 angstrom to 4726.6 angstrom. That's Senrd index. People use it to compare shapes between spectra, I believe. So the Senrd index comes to -0.031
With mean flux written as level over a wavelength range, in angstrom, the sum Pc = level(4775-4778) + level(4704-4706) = 20.5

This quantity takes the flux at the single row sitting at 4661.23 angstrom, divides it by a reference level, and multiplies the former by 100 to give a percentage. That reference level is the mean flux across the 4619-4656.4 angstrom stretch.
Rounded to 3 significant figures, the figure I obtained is 105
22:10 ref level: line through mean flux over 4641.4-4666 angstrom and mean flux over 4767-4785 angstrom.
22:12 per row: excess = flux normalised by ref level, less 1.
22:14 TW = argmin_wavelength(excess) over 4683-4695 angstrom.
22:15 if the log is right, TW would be 4685.98 angstrom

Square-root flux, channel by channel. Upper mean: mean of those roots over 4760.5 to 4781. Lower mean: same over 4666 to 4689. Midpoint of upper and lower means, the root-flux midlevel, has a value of 3.23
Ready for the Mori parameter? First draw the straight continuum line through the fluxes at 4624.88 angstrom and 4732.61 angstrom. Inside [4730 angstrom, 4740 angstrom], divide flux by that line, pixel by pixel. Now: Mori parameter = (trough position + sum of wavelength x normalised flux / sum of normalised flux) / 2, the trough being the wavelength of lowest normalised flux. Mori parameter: 4735.8 angstrom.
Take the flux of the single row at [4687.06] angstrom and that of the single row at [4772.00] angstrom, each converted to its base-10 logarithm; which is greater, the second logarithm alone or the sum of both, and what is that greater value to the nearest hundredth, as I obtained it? 2.05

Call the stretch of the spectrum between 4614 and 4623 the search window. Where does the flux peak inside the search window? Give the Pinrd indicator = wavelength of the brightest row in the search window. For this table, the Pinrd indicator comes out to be 4620.62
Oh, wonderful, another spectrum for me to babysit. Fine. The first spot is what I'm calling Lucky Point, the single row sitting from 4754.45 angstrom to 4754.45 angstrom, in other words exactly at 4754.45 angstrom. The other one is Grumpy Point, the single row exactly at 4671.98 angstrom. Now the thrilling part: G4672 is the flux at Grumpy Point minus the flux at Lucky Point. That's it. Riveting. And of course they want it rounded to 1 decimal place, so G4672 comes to -1.7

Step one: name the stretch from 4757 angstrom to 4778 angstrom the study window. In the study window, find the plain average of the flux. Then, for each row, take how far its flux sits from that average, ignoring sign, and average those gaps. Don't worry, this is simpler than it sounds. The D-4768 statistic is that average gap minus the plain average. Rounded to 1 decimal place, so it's -10.2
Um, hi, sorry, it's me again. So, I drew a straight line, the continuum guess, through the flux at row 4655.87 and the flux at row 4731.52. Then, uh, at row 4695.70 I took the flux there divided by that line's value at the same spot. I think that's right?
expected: 1.046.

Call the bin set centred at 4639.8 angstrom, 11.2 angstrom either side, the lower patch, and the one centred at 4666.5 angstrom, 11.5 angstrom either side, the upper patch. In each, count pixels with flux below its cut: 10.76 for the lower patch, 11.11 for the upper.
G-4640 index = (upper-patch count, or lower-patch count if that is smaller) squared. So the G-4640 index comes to 225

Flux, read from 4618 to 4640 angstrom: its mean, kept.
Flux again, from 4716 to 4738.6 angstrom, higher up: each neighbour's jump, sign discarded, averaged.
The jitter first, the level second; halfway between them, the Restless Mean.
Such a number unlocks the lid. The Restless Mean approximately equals 5.62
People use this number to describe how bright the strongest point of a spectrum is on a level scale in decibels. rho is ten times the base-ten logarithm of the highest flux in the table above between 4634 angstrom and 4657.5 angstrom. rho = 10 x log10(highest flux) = 10.8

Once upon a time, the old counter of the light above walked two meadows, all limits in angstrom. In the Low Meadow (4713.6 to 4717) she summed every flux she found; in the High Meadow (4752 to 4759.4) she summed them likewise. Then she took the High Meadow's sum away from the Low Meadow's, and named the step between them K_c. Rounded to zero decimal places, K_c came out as -46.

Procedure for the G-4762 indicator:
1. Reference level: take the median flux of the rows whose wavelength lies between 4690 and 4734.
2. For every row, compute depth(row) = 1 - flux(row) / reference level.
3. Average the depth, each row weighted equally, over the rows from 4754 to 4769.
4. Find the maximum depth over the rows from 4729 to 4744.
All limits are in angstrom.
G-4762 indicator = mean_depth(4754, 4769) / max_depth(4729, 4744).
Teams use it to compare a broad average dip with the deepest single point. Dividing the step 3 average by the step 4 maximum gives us 0.18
